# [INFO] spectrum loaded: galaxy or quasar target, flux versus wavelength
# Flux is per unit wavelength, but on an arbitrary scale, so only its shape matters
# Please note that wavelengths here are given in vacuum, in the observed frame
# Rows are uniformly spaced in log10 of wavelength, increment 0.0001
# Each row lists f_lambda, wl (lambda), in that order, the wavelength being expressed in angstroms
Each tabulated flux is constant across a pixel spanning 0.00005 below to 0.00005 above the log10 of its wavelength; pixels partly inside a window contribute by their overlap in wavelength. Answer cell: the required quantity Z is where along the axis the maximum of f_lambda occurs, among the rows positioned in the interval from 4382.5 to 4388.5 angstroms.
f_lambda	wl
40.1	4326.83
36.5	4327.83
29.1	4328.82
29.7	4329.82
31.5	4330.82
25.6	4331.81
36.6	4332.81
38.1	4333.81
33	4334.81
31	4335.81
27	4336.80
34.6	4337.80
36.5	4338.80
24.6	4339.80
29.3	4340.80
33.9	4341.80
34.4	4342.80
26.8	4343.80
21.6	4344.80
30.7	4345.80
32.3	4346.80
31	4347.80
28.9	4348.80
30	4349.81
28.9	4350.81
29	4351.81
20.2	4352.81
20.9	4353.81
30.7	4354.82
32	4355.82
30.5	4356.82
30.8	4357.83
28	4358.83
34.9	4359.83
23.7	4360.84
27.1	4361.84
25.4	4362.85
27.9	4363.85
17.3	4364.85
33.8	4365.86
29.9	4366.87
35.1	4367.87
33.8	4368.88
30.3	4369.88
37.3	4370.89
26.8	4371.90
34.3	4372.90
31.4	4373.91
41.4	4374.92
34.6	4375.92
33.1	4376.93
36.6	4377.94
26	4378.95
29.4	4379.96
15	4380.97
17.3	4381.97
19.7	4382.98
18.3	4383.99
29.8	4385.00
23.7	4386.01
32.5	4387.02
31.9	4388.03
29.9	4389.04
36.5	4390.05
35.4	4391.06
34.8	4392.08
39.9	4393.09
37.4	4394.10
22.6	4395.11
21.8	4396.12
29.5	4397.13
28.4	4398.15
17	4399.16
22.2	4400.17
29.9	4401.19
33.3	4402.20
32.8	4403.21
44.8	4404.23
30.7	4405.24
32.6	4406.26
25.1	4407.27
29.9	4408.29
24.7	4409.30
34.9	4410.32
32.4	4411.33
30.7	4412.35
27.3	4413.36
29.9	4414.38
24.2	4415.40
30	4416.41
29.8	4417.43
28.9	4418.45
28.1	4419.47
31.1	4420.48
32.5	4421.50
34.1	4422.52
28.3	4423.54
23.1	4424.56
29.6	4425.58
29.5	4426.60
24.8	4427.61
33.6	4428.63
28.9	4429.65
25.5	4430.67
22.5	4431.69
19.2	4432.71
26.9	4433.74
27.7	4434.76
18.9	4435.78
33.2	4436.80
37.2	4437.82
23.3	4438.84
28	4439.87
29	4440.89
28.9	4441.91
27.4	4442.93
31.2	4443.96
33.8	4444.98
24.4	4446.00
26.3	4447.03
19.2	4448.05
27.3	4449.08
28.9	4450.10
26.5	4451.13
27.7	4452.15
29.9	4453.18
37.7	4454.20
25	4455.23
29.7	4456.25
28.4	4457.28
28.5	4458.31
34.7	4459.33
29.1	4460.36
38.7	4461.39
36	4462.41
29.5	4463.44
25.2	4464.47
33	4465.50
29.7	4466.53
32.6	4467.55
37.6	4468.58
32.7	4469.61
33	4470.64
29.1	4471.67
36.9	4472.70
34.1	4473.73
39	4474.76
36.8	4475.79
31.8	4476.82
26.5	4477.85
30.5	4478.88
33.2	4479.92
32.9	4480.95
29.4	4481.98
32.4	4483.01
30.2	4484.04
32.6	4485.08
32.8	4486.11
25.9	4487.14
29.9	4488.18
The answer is 4387.02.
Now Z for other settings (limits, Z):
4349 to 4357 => 4355.82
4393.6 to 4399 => 4394.10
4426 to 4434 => 4428.63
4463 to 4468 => 4465.50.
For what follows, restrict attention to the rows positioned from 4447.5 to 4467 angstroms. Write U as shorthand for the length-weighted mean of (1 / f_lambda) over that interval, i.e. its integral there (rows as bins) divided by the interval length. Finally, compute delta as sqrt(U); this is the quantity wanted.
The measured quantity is 0.186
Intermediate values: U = 0.0345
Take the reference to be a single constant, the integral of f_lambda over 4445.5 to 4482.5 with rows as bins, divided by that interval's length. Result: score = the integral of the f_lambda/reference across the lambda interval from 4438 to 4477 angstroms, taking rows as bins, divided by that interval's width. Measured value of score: 0.99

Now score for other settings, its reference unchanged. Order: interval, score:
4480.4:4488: 1.00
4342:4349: 0.96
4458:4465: 1.03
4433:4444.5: 0.91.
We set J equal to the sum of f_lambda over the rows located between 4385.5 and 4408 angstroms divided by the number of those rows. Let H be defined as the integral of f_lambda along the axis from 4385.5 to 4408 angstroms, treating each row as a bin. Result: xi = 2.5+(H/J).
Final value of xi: 25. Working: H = 688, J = 30.6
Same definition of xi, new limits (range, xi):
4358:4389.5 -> 34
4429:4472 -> 46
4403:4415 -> 14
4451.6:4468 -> 19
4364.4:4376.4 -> 15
